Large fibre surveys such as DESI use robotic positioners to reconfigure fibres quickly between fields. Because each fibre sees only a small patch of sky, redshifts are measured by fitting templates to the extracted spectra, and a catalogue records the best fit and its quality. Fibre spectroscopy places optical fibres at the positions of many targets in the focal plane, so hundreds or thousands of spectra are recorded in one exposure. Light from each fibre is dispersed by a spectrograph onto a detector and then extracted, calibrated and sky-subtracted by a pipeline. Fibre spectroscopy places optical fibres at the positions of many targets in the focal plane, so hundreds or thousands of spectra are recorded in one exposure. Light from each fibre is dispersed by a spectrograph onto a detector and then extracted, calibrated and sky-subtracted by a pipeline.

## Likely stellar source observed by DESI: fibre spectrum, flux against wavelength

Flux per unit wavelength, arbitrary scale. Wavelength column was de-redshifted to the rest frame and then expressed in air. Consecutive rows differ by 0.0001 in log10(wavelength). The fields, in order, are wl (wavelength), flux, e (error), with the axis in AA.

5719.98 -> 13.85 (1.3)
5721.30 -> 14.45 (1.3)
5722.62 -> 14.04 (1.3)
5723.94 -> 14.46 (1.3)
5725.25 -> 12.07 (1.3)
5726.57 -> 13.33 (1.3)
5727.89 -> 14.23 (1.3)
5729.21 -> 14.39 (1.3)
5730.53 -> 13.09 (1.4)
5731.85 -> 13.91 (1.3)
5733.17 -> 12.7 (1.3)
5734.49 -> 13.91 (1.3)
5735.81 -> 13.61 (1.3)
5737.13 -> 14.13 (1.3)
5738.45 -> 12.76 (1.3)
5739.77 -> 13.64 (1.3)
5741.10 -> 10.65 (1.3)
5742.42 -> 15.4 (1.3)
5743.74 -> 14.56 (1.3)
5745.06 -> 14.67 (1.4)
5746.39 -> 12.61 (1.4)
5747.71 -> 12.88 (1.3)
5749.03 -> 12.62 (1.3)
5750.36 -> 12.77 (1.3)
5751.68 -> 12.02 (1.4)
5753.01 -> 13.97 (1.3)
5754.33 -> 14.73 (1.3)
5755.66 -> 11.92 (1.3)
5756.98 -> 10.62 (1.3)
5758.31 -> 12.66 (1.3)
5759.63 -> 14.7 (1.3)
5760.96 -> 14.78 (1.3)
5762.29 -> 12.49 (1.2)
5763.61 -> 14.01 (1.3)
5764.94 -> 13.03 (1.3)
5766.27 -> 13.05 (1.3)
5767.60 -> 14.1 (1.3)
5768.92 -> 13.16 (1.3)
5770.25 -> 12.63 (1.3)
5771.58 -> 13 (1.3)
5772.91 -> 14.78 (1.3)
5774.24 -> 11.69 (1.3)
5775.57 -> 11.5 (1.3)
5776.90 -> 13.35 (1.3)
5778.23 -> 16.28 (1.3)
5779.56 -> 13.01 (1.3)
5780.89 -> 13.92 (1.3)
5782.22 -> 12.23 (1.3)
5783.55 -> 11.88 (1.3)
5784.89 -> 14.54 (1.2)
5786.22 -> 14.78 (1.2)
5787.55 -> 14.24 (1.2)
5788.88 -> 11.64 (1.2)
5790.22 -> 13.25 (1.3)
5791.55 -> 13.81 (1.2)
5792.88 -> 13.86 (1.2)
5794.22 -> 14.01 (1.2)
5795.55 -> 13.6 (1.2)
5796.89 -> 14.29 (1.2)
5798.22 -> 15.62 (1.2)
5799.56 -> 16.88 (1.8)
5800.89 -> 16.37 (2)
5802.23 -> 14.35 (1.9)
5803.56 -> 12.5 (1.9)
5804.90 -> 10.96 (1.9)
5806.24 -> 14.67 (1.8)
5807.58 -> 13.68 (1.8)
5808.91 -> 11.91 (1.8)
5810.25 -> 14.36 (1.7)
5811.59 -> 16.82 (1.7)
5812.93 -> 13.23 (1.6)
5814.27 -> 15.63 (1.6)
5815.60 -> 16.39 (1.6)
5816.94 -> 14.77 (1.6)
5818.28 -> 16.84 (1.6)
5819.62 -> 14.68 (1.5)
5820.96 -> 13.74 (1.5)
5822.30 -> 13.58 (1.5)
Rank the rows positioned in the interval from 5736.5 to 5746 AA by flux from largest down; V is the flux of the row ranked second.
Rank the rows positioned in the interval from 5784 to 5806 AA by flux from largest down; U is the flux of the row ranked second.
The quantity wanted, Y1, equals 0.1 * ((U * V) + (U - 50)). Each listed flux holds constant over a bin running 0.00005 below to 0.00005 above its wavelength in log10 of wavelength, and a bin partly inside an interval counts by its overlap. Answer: 20.7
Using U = 16.37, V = 14.67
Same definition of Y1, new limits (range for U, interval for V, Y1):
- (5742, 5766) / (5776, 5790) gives 18.3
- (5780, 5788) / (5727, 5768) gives 17.9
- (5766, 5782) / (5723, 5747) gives 18.2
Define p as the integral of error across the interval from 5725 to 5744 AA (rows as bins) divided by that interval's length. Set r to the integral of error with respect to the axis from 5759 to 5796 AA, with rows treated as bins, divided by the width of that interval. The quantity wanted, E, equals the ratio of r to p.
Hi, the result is 0.97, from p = 1.31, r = 1.27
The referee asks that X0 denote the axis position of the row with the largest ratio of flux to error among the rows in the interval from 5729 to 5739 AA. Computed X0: 5729.21 AA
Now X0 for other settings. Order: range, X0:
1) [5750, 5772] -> 5760.96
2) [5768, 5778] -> 5772.91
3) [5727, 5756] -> 5742.42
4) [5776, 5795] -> 5778.23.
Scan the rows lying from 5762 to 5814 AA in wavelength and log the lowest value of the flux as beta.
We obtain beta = 10.96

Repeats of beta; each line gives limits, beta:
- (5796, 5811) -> 10.96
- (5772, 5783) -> 11.5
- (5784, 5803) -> 11.64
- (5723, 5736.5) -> 12.07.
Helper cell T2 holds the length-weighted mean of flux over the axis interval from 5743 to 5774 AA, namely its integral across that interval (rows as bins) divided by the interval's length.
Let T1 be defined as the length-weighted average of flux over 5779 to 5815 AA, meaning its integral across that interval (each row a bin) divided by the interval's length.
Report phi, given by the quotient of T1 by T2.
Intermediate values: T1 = 13.9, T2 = 13.3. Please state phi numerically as 1.05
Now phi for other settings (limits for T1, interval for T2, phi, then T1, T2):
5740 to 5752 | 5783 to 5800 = 0.94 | 13.2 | 14.0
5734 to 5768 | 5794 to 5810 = 0.95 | 13.3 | 14.1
